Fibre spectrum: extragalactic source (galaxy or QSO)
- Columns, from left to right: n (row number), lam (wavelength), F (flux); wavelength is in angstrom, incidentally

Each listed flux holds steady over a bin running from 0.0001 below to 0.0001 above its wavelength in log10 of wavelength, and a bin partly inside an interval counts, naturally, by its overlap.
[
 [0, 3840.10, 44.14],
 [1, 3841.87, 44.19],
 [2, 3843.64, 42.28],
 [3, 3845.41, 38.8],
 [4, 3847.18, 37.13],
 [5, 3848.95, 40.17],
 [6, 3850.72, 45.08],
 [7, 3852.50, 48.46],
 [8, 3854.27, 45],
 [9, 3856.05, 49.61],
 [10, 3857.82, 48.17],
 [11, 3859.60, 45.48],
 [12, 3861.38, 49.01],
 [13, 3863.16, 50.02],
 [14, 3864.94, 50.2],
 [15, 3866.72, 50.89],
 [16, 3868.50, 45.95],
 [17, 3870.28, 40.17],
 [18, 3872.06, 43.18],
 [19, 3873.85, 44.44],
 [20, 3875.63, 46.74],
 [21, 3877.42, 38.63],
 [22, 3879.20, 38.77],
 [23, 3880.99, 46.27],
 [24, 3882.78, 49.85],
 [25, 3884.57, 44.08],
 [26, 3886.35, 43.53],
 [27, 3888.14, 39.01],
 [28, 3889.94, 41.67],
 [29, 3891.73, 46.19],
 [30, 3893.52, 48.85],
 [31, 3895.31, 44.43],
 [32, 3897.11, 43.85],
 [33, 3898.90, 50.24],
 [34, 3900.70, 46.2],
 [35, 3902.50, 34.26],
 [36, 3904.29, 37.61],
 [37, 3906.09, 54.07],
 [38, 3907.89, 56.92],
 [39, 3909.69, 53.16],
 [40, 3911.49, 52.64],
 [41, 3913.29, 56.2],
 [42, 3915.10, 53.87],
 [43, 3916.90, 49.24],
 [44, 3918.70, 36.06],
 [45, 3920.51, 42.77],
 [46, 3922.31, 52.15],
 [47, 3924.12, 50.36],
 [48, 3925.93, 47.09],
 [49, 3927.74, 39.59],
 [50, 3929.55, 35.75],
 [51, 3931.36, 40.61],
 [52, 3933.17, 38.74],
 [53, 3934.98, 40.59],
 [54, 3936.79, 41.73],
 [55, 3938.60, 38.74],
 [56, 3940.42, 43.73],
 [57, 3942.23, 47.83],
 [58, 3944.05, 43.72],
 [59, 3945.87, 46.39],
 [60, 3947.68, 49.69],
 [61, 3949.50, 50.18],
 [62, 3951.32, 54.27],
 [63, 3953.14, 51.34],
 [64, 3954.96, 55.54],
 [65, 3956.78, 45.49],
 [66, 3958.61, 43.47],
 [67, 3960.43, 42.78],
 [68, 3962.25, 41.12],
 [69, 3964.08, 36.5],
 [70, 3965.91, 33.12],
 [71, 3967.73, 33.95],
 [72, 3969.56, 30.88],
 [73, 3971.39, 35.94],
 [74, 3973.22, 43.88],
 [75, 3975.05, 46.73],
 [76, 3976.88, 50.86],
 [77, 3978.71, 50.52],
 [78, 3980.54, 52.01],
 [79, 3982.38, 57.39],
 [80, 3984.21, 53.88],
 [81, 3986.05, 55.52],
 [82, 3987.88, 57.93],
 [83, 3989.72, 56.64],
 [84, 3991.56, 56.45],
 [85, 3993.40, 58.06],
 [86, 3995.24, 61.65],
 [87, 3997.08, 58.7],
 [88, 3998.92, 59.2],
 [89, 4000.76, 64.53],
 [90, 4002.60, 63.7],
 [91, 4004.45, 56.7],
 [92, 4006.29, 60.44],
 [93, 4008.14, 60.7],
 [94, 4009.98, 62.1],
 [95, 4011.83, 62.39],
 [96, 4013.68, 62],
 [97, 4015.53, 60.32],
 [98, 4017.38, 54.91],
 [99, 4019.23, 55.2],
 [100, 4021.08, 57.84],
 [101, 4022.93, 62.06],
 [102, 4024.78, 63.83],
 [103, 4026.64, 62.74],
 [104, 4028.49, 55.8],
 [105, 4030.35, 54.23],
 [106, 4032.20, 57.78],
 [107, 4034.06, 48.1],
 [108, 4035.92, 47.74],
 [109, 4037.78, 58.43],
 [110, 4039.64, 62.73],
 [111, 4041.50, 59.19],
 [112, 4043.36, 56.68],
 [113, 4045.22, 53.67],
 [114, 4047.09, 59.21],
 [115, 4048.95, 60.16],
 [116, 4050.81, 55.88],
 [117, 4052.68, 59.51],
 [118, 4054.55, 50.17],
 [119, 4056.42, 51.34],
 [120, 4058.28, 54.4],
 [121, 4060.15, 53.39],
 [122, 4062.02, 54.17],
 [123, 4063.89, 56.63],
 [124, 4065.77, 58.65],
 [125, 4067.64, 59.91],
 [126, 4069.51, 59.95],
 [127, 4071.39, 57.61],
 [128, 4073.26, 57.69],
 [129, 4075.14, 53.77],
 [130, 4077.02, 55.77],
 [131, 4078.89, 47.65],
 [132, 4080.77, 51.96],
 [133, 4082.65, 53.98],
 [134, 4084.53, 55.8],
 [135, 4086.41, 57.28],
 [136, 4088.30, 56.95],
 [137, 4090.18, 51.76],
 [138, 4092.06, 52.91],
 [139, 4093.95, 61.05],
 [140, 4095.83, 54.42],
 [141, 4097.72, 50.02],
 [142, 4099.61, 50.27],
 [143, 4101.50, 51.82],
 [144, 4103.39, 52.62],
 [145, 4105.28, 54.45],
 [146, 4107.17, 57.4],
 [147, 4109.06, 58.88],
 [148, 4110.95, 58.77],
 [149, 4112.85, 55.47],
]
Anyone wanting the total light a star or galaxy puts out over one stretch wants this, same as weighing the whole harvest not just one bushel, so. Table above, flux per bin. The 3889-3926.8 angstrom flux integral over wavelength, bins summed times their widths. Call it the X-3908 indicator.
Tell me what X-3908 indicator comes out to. 1796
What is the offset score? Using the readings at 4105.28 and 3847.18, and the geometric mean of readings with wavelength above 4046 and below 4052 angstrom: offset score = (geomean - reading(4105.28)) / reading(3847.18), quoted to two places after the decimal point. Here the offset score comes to 0.11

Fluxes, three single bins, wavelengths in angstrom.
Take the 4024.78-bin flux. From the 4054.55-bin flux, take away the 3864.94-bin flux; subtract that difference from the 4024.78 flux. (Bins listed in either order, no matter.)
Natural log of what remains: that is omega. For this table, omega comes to 4.2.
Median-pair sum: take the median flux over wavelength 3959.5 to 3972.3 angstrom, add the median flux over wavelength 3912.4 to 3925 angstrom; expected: 86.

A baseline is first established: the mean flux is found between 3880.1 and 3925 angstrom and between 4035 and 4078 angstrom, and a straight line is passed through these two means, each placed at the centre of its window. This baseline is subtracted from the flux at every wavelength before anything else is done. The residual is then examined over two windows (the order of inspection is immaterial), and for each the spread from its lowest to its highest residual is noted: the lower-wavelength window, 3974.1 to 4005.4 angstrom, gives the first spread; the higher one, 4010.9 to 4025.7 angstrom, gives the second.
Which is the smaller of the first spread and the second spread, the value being 8.5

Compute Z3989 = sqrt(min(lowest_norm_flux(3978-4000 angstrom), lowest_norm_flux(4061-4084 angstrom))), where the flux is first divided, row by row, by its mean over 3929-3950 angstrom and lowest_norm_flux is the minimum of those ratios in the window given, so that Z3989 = 1.05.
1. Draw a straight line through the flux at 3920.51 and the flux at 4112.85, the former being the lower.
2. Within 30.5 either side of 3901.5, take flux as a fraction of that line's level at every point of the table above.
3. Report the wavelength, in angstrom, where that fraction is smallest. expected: 3902.50 angstrom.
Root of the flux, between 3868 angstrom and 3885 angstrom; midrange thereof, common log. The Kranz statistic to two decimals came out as 0.82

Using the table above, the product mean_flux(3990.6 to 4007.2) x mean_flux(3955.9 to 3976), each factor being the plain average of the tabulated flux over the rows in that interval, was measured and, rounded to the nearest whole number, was 2364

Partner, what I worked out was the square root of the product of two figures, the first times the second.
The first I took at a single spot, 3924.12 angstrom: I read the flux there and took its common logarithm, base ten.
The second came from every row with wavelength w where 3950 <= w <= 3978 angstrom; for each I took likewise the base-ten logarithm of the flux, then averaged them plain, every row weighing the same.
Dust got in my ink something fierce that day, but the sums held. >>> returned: 1.66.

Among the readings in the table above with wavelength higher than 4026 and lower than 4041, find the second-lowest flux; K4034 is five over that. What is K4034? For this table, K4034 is 0.104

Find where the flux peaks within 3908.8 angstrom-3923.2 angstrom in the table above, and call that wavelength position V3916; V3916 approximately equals 3913.29 angstrom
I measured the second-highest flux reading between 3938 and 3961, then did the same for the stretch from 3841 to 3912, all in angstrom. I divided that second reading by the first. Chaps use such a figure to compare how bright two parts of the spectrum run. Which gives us 1.00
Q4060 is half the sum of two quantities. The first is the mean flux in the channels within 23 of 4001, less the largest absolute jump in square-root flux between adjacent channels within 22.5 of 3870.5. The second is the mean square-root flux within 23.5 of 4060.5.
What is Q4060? 33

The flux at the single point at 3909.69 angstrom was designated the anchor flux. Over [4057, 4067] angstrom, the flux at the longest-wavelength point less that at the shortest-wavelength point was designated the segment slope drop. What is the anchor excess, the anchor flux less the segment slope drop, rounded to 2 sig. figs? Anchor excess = 49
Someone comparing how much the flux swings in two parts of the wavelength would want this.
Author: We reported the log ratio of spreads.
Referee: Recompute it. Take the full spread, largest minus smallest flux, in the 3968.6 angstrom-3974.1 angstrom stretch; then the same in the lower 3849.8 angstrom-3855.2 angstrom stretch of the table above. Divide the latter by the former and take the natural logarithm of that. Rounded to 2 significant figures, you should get -1.3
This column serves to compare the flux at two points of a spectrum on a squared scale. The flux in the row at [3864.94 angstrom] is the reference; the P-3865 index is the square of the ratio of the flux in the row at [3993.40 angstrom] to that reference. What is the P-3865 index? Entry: 1.34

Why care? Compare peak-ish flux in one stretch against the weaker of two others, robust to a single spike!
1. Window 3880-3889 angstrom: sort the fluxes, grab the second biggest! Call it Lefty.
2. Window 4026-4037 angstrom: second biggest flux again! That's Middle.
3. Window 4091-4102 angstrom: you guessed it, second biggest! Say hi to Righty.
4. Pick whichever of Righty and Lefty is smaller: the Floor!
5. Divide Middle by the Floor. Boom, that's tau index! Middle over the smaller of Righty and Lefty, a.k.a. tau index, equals 1.25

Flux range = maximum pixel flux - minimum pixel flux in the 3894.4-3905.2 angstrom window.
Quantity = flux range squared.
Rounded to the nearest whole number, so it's 255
